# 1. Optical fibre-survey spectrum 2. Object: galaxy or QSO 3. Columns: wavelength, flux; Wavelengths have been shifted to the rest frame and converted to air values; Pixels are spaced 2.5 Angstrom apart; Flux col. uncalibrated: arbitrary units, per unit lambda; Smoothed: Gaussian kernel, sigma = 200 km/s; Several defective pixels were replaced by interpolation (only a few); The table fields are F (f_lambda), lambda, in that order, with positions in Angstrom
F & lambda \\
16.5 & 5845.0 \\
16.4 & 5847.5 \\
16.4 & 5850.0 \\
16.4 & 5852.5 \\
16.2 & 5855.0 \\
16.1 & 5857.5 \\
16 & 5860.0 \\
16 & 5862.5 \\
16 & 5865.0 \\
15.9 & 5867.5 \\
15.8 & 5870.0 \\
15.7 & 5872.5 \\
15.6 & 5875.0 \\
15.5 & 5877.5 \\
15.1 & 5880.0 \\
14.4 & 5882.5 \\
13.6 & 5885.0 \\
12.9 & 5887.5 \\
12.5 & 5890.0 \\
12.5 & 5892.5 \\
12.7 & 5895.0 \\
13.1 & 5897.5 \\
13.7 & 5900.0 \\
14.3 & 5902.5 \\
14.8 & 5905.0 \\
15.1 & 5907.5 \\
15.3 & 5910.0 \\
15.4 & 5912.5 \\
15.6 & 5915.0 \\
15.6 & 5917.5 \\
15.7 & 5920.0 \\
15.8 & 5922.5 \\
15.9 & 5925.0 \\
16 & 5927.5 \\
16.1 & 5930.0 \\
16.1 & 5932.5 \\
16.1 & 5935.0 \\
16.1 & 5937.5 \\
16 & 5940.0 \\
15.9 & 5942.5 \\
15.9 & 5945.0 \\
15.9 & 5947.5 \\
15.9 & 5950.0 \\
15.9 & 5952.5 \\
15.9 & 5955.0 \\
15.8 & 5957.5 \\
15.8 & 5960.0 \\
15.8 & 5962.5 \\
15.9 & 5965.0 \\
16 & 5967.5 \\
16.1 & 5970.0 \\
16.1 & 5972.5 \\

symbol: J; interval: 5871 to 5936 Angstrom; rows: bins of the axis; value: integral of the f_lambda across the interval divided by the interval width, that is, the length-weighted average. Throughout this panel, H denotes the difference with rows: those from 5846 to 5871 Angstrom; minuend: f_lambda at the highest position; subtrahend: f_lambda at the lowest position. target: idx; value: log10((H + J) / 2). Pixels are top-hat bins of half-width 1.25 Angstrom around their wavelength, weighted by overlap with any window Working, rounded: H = -0.6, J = 14.8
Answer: 0.85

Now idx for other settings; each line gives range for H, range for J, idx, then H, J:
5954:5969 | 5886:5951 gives 0.88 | 0.1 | 15.0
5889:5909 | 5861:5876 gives 0.96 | 2.6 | 15.8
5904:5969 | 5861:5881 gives 0.93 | 1.2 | 15.7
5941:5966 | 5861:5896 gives 0.86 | 0.0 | 14.6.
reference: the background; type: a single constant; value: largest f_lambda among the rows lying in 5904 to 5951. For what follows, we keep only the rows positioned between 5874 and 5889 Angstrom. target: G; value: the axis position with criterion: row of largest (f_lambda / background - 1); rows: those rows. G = 5875.0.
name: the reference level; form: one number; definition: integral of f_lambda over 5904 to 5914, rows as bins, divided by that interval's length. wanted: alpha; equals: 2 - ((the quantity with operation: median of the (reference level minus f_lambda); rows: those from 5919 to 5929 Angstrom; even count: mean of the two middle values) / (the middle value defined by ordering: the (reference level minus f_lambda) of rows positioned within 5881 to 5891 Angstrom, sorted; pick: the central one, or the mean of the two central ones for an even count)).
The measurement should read 2.35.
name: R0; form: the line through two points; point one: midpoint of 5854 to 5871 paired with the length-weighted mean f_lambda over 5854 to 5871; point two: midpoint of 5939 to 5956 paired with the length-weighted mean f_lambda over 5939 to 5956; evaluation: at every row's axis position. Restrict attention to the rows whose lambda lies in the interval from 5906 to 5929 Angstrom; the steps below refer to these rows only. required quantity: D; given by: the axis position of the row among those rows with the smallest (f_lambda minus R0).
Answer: 5907.5 Angstrom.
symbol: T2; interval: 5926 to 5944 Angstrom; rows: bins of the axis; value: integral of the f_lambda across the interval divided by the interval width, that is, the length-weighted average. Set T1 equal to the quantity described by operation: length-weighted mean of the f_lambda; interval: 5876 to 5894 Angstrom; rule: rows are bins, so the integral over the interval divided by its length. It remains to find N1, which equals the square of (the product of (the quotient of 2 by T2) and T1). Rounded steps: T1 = 13.8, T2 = 16.04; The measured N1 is 2.96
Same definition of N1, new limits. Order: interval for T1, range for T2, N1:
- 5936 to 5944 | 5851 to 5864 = 3.93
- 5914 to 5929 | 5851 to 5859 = 3.78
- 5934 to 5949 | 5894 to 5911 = 5.10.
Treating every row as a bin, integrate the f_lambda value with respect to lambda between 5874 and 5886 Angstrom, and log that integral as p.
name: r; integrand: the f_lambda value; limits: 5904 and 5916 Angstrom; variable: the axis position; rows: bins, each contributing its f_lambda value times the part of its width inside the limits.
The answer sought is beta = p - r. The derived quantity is -5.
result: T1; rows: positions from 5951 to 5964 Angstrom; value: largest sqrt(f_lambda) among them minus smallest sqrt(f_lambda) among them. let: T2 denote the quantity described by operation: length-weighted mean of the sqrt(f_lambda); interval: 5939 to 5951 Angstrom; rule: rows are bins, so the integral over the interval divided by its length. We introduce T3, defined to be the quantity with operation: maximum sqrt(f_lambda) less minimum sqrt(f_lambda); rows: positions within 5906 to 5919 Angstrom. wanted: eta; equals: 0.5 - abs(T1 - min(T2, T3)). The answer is 0.45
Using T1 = 0.013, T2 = 3.99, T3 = 0.06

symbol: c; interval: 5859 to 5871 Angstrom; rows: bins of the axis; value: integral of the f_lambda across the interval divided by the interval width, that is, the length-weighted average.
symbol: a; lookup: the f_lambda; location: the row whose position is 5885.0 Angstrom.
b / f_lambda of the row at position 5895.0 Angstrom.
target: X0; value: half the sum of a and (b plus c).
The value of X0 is 21.1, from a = 13.6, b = 12.7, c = 15.9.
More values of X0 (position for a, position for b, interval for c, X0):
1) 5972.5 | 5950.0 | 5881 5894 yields 22.6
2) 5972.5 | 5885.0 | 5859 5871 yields 22.8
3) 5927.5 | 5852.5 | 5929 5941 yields 24.2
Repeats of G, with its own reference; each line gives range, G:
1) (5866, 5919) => 5867.5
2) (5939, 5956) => 5940.0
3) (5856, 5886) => 5857.5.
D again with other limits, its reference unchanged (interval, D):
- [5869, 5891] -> 5890.0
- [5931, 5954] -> 5942.5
